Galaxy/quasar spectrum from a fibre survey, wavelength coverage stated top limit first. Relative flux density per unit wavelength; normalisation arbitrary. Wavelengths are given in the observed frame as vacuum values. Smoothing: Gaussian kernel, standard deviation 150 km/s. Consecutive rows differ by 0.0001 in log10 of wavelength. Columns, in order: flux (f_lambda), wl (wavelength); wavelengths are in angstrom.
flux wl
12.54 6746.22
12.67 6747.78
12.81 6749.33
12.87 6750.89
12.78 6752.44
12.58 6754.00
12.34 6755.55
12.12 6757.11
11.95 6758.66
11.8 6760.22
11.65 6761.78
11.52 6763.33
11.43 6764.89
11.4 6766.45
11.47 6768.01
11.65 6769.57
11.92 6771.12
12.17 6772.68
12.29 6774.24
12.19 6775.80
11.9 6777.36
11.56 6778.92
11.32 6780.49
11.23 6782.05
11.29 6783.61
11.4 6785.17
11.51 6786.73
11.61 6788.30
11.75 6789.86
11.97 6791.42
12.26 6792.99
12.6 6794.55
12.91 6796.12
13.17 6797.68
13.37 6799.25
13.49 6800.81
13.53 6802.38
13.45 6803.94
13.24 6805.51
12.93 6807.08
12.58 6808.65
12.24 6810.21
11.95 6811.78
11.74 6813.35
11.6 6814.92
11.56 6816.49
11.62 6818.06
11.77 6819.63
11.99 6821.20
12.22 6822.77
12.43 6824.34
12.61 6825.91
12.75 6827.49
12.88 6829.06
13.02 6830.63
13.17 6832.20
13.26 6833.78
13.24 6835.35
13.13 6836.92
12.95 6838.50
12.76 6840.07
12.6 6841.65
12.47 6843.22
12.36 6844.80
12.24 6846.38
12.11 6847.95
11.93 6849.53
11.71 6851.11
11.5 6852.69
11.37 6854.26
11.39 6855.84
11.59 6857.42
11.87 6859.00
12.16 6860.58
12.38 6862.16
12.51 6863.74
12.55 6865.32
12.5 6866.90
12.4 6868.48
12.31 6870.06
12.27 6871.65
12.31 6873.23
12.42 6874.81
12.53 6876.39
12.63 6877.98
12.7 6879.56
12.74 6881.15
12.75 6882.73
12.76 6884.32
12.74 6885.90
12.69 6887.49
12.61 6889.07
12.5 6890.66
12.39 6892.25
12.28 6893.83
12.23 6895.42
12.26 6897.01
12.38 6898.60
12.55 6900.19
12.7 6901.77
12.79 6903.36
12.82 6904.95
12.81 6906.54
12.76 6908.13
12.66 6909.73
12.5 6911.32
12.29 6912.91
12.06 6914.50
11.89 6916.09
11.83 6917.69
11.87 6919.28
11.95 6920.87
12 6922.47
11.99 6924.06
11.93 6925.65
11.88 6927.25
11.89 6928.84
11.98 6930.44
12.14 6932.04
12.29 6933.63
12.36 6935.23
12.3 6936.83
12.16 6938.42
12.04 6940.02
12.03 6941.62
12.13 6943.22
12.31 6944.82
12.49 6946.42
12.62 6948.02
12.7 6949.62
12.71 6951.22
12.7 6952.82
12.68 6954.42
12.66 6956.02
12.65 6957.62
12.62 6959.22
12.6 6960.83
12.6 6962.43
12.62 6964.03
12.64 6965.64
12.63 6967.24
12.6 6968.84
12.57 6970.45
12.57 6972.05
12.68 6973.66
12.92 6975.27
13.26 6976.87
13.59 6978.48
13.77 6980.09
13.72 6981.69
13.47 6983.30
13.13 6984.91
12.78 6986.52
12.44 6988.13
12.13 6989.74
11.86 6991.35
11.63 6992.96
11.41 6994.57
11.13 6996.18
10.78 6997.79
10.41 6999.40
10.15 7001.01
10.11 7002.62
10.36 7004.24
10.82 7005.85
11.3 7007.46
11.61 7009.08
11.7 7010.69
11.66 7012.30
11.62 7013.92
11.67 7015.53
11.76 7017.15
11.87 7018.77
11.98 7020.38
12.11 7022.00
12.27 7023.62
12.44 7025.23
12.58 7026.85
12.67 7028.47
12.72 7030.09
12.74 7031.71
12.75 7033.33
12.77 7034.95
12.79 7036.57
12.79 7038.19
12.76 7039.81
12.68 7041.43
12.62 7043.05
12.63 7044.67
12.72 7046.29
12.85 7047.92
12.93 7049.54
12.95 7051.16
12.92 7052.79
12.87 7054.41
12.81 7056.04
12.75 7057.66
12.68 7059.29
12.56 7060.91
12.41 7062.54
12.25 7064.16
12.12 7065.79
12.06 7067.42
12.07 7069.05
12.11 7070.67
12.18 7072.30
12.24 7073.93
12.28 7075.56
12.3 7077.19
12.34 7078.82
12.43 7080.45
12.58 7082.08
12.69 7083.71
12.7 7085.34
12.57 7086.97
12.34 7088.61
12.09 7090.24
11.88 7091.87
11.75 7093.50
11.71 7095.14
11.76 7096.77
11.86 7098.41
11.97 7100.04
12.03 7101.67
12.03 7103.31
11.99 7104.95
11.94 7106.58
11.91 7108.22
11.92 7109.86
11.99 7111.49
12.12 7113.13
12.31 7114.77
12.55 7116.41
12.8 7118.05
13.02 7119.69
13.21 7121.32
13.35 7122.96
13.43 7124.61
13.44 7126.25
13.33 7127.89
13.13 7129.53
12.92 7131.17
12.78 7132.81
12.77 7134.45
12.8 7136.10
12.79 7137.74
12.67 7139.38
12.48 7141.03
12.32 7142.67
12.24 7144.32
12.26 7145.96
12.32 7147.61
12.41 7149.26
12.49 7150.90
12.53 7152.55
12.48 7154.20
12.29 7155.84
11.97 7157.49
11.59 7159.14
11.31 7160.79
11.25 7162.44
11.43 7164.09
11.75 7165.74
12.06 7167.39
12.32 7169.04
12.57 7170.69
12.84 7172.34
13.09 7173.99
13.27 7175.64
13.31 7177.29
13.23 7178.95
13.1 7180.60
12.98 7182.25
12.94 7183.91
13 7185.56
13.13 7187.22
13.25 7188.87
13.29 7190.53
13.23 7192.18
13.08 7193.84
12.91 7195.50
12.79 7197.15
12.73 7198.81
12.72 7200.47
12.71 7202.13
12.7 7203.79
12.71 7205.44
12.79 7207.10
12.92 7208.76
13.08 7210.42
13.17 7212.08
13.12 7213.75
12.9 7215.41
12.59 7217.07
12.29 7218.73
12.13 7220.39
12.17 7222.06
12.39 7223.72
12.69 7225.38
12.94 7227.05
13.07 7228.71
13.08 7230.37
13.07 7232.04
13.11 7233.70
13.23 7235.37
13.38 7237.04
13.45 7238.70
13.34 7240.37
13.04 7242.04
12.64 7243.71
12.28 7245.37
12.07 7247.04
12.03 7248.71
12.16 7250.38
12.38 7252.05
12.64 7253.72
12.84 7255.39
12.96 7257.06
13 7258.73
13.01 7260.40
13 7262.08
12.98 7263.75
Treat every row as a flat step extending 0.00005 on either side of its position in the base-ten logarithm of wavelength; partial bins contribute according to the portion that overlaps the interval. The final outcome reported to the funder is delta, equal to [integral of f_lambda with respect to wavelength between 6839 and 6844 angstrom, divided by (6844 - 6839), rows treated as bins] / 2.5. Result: 5.06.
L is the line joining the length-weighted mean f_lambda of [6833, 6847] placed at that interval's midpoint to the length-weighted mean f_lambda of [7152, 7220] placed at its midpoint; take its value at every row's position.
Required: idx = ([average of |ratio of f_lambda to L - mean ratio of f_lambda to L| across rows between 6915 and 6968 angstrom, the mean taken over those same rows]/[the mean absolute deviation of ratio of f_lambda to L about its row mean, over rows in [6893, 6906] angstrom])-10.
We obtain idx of -8.6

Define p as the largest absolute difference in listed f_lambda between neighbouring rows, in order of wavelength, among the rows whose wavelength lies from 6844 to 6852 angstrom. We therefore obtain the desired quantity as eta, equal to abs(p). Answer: 0.22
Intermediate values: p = 0.22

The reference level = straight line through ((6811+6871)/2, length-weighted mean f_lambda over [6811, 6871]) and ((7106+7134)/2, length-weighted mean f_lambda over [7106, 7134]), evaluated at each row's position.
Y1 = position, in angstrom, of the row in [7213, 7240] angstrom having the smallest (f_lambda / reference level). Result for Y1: 7220.39 angstrom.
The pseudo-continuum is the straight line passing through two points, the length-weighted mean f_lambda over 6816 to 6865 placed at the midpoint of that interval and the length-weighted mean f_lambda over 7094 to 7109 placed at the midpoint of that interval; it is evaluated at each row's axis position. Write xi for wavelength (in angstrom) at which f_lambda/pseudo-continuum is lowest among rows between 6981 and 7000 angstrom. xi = 6999.40 angstrom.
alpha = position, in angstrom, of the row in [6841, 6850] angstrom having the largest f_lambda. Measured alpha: 6841.65 angstrom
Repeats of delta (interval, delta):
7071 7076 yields 4.88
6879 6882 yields 5.09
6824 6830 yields 5.08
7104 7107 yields 4.79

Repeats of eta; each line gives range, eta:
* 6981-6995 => 0.35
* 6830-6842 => 0.19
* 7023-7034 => 0.17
